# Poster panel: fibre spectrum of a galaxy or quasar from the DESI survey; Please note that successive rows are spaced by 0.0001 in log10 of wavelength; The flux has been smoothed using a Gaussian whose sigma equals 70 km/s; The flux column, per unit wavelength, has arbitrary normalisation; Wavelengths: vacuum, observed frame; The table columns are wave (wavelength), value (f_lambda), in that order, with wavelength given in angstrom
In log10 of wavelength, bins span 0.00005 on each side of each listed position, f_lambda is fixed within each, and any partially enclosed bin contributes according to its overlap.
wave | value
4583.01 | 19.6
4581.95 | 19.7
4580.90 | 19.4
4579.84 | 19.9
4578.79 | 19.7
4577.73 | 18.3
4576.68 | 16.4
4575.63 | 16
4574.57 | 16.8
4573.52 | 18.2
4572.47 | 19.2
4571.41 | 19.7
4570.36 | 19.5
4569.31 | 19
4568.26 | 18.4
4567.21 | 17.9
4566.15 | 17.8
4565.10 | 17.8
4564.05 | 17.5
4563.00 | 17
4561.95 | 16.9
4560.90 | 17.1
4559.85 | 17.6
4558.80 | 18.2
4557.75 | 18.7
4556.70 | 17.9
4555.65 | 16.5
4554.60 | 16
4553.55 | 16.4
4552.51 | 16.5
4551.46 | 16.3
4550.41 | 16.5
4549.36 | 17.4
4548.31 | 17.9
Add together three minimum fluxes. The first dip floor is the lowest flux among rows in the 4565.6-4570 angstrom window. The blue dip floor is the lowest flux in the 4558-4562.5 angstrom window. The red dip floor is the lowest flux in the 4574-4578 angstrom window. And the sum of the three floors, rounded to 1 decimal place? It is 50.7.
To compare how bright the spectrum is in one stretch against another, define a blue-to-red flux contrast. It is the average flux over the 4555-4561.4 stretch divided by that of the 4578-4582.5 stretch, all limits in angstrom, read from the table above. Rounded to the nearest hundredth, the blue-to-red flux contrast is 0.90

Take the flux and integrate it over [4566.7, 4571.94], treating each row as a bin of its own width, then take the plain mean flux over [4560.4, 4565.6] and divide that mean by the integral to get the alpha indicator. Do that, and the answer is 0.174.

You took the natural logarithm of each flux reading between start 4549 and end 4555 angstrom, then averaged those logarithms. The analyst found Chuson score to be 2.80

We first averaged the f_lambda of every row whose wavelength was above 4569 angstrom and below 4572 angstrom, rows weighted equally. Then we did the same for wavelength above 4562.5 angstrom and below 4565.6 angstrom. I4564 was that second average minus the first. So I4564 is -2.0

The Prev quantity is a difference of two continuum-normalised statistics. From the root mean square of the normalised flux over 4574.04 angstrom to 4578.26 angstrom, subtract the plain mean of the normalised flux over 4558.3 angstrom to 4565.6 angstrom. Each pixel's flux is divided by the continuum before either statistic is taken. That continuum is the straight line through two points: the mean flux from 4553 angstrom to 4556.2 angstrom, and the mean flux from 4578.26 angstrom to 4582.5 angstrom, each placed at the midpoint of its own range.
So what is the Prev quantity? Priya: -0.13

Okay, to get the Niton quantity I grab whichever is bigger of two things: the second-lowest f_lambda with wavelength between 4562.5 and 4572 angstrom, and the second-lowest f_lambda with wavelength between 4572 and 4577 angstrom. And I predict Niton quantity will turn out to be 17.5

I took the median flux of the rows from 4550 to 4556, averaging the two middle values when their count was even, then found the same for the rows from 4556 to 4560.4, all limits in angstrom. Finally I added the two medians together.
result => 34.5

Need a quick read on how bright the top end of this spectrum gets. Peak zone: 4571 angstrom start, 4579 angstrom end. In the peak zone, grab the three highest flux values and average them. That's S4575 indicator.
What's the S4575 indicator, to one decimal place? 19.5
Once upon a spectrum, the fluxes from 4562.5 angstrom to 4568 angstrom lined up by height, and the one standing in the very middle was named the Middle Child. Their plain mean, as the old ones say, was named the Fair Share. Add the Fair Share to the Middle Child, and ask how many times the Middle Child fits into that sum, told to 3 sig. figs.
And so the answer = 1.99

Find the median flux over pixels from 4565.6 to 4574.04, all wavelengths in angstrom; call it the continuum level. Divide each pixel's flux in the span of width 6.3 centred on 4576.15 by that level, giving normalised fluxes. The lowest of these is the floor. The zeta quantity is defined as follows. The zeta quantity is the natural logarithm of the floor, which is -0.16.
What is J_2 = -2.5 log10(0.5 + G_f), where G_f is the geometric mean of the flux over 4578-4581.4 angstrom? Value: -3.26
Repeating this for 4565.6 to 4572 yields -3.21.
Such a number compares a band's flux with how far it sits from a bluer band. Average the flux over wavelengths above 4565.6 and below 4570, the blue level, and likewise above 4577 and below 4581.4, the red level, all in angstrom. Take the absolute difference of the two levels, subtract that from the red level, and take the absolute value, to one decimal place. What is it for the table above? 18.3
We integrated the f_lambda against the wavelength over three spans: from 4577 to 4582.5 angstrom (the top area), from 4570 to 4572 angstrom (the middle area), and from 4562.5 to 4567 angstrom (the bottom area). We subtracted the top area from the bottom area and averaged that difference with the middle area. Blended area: 6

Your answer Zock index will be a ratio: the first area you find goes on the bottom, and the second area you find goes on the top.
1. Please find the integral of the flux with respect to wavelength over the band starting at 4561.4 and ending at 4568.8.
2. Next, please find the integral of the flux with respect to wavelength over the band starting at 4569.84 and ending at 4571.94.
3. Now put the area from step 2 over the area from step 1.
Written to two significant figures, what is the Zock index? 0.32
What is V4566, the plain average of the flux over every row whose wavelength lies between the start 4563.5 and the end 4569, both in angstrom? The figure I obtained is 17.9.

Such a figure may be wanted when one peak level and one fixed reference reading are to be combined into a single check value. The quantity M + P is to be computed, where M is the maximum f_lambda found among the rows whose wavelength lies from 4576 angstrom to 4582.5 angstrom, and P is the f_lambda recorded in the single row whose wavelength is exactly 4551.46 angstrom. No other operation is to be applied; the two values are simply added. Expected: 36.2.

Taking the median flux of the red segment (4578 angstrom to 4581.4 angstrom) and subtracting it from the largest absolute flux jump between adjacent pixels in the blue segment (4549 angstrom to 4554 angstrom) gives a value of -18.8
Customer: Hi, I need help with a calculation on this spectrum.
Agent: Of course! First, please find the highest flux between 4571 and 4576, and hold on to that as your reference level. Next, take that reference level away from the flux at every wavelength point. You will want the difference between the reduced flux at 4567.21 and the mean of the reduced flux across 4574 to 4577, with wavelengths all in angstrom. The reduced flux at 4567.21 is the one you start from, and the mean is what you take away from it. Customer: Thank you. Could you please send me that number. 1.5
